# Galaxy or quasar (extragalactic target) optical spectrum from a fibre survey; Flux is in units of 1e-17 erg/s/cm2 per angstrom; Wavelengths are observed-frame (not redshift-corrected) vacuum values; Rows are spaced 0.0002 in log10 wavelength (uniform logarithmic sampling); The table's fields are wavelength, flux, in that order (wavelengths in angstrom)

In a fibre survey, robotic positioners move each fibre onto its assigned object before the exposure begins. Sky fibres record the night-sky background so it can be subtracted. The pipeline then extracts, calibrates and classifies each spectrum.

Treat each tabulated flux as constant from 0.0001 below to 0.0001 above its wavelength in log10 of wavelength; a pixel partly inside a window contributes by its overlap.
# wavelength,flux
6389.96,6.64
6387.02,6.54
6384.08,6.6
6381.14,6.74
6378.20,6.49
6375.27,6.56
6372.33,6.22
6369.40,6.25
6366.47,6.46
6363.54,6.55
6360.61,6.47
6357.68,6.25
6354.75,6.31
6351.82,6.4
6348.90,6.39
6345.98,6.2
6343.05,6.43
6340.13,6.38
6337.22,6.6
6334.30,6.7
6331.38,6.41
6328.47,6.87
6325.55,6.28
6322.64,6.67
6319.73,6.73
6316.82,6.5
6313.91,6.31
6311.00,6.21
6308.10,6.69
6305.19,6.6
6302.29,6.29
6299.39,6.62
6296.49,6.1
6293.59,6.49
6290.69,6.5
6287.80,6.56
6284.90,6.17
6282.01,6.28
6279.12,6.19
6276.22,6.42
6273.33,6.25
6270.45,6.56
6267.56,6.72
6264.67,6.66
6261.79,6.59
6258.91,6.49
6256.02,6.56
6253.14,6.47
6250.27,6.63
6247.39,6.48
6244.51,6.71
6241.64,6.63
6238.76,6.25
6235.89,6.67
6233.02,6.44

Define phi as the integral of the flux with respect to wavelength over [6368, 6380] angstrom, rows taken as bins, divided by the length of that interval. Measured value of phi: 6.39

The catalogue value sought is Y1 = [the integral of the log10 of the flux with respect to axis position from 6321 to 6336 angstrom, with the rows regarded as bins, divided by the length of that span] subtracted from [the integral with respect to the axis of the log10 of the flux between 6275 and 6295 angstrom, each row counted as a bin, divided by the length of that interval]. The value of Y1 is -0.014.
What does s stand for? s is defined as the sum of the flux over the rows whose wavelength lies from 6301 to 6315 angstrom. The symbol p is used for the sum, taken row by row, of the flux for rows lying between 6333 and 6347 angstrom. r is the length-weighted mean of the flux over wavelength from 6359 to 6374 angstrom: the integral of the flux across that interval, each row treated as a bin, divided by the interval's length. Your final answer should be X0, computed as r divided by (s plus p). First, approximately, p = 32.3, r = 6.39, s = 32.1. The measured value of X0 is 0.099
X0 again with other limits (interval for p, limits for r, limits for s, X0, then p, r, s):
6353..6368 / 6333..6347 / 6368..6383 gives 0.101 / 32.0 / 6.47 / 32.3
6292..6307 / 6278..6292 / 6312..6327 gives 0.098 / 32.1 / 6.35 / 32.5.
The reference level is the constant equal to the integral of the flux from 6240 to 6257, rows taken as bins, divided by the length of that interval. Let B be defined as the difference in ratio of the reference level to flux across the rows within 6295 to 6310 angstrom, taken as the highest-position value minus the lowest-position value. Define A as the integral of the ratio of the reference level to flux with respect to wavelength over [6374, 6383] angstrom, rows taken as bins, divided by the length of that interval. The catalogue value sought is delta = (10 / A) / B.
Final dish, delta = -105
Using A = 1.00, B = -0.095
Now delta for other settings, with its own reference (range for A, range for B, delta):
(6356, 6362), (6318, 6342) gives 180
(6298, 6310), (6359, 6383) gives -244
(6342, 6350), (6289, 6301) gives -525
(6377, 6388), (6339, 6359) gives 468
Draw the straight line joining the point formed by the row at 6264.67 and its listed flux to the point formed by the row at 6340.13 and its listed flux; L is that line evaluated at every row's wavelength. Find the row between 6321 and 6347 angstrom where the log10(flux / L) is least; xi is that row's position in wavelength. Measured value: 6345.98 angstrom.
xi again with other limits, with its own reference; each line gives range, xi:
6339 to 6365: 6345.98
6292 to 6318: 6296.49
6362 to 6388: 6372.33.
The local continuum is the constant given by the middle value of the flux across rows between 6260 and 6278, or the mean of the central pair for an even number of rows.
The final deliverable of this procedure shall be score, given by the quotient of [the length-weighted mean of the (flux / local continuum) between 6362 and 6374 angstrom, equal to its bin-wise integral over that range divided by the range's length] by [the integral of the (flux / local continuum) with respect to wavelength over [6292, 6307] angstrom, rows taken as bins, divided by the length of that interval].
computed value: 0.99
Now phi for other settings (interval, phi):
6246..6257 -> 6.54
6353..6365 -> 6.39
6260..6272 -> 6.63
